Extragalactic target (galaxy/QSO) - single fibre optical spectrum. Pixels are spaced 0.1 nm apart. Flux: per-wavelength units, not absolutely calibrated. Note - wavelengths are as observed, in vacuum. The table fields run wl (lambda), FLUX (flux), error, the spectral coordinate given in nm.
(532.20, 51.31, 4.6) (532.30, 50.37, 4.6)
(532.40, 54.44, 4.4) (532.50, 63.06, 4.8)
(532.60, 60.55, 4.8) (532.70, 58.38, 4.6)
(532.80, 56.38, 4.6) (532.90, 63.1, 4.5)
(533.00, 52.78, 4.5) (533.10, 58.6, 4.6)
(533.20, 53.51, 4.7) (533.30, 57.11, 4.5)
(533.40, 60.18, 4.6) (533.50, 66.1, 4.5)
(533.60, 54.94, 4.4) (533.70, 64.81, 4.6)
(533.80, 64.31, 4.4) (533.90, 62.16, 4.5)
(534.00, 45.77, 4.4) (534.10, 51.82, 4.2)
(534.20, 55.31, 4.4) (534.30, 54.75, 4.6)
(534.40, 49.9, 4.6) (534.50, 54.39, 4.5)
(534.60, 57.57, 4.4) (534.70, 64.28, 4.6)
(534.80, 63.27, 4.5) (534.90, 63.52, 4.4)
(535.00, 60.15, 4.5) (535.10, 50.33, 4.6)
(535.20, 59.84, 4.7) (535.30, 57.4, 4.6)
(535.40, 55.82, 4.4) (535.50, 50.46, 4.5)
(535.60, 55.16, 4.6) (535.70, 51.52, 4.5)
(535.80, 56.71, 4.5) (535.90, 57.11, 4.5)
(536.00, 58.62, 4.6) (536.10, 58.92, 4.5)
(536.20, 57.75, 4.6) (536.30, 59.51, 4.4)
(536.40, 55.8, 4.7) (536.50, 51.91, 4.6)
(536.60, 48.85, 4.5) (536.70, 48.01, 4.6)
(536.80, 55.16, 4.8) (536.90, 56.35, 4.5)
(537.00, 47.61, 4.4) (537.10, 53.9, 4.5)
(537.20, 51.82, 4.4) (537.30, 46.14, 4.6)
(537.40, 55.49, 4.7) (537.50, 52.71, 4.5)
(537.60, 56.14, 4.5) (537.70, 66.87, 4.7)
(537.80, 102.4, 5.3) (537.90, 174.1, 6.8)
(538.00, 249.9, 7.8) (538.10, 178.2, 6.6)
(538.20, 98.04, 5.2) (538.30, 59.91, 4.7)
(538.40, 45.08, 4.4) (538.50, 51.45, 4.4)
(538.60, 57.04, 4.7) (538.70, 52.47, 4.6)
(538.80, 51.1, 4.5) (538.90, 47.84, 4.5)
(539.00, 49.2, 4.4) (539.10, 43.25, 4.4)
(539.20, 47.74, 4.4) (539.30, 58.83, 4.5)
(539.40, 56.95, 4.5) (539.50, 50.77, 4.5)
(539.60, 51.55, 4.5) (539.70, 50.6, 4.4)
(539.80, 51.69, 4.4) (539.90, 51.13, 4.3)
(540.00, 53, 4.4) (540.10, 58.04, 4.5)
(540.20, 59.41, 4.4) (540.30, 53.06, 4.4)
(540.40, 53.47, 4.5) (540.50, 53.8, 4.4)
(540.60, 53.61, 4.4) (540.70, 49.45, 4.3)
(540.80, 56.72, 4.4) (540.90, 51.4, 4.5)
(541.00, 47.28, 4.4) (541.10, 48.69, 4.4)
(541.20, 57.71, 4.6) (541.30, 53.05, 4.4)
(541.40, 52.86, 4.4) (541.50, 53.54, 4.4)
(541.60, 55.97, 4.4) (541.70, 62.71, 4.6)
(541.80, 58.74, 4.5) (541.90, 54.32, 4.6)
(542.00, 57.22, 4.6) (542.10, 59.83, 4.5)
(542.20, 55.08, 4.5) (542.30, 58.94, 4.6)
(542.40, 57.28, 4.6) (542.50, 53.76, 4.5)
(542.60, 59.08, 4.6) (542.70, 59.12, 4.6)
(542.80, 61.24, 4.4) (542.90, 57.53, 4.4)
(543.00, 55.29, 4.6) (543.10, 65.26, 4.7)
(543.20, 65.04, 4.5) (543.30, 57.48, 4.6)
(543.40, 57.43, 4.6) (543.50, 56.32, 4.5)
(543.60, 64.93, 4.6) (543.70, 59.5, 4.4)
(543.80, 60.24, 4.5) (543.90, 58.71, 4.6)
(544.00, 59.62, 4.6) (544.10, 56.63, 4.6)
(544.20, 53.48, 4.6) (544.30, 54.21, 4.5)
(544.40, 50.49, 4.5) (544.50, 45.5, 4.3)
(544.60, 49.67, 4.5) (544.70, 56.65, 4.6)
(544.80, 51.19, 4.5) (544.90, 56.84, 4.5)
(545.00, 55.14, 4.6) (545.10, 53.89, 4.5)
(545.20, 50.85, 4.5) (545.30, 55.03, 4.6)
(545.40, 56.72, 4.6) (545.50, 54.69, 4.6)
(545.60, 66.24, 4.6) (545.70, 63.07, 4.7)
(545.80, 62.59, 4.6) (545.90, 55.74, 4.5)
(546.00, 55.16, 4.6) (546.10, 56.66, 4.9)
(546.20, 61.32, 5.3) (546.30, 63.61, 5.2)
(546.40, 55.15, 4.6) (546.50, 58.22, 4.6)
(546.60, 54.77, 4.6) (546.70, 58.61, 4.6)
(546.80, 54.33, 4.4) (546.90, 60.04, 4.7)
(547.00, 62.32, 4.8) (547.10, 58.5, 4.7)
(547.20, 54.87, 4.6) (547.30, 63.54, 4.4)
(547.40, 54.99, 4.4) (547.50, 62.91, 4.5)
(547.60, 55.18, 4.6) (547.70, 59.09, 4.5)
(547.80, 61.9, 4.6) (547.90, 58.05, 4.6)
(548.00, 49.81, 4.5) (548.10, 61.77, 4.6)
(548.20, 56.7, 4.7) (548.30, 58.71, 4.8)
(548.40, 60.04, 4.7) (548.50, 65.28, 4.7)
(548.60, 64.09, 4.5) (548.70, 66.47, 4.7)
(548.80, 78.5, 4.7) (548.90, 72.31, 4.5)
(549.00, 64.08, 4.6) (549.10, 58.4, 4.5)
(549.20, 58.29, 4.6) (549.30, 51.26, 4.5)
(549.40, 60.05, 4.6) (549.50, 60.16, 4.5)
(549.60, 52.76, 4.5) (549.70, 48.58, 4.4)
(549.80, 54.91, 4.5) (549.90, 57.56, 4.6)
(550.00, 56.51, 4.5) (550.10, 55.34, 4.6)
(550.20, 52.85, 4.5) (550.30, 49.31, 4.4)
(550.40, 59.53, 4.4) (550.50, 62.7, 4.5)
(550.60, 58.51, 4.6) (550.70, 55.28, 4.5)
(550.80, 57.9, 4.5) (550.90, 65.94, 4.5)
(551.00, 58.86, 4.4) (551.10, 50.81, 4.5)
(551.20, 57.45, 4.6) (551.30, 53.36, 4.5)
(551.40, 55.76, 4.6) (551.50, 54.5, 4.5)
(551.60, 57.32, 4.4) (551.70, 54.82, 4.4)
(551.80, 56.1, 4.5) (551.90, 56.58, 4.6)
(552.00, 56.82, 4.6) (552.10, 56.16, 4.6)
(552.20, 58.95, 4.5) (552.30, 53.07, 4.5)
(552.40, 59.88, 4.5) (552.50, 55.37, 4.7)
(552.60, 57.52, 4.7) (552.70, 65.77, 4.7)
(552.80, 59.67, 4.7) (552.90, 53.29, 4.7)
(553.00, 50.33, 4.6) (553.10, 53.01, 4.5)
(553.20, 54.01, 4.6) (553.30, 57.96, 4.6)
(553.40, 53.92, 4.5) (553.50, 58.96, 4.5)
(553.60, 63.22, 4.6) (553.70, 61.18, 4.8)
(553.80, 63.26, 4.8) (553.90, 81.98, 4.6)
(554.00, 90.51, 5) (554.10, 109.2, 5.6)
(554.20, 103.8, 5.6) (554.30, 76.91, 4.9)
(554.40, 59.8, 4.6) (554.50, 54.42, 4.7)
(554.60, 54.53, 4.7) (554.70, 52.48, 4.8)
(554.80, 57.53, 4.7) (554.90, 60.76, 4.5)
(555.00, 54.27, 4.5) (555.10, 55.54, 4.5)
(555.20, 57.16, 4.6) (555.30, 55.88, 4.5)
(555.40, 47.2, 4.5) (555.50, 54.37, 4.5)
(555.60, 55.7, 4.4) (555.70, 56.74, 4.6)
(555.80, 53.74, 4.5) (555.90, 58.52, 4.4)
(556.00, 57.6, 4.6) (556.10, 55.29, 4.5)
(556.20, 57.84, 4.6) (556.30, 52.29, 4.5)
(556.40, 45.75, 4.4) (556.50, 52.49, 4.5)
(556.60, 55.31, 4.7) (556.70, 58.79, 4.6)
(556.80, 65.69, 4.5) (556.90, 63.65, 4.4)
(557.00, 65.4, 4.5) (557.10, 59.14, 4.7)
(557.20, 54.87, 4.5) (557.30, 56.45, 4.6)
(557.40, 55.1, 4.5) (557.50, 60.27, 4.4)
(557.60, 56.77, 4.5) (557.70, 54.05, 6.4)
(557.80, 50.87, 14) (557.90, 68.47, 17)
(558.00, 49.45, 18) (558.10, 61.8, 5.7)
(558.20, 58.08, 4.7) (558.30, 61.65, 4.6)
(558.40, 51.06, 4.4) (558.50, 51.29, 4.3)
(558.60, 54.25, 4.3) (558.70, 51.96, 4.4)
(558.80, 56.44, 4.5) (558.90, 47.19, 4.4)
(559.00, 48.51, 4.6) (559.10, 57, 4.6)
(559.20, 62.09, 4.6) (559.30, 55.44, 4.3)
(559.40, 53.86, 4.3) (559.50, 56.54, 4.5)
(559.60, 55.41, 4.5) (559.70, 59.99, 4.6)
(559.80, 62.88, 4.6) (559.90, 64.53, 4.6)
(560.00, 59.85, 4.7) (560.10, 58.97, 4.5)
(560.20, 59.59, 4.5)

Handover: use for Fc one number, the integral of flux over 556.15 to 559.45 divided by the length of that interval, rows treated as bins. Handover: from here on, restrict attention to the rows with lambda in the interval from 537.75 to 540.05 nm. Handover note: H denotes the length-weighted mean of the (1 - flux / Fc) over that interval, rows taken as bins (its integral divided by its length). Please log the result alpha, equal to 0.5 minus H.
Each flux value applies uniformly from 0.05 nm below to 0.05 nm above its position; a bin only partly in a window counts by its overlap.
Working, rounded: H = -0.34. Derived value 0.84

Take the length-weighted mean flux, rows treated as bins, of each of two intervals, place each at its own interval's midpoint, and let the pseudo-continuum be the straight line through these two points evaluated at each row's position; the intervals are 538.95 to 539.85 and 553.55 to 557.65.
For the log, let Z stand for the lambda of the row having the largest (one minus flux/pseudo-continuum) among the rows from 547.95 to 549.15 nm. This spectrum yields 548.00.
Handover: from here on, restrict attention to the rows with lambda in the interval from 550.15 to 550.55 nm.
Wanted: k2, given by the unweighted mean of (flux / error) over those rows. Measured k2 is 12.6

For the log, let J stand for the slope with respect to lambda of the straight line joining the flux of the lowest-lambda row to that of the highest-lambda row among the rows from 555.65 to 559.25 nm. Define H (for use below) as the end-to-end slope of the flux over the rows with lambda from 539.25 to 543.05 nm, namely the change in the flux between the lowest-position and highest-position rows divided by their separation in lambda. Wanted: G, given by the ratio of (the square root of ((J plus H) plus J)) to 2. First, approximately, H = -1.0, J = 2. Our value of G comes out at 0.72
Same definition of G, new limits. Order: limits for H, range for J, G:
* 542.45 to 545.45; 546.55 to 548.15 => 1.61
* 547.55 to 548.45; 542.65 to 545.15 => 0.66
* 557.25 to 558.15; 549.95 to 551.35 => 0.68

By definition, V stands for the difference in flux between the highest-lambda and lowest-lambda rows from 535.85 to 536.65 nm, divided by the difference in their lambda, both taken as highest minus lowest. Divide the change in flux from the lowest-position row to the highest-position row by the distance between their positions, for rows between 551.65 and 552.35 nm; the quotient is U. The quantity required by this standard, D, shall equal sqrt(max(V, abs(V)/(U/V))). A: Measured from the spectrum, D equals 7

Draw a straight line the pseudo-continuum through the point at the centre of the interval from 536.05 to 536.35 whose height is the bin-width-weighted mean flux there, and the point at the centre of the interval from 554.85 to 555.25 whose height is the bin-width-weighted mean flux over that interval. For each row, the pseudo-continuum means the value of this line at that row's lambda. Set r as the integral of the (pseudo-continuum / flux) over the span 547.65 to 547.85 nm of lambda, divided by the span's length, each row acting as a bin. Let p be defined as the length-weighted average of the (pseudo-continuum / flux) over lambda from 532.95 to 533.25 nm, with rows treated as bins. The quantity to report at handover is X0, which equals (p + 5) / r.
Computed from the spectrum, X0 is 6.4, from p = 1.08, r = 0.95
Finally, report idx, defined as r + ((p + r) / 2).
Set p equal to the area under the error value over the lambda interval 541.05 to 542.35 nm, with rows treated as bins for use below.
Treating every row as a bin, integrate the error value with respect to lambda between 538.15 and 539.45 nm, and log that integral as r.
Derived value 11.8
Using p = 5.85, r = 5.92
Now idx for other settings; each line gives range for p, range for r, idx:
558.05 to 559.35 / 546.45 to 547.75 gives 11.9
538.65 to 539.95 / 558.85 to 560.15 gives 11.7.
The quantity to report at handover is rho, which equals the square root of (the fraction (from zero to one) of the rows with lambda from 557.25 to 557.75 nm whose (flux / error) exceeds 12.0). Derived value 0.89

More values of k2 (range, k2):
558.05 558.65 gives 12.1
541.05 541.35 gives 11.9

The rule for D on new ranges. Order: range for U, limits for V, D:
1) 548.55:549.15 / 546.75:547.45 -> 1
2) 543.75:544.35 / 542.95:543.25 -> 7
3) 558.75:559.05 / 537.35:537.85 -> 11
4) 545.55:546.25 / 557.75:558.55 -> 1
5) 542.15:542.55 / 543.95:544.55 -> 13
